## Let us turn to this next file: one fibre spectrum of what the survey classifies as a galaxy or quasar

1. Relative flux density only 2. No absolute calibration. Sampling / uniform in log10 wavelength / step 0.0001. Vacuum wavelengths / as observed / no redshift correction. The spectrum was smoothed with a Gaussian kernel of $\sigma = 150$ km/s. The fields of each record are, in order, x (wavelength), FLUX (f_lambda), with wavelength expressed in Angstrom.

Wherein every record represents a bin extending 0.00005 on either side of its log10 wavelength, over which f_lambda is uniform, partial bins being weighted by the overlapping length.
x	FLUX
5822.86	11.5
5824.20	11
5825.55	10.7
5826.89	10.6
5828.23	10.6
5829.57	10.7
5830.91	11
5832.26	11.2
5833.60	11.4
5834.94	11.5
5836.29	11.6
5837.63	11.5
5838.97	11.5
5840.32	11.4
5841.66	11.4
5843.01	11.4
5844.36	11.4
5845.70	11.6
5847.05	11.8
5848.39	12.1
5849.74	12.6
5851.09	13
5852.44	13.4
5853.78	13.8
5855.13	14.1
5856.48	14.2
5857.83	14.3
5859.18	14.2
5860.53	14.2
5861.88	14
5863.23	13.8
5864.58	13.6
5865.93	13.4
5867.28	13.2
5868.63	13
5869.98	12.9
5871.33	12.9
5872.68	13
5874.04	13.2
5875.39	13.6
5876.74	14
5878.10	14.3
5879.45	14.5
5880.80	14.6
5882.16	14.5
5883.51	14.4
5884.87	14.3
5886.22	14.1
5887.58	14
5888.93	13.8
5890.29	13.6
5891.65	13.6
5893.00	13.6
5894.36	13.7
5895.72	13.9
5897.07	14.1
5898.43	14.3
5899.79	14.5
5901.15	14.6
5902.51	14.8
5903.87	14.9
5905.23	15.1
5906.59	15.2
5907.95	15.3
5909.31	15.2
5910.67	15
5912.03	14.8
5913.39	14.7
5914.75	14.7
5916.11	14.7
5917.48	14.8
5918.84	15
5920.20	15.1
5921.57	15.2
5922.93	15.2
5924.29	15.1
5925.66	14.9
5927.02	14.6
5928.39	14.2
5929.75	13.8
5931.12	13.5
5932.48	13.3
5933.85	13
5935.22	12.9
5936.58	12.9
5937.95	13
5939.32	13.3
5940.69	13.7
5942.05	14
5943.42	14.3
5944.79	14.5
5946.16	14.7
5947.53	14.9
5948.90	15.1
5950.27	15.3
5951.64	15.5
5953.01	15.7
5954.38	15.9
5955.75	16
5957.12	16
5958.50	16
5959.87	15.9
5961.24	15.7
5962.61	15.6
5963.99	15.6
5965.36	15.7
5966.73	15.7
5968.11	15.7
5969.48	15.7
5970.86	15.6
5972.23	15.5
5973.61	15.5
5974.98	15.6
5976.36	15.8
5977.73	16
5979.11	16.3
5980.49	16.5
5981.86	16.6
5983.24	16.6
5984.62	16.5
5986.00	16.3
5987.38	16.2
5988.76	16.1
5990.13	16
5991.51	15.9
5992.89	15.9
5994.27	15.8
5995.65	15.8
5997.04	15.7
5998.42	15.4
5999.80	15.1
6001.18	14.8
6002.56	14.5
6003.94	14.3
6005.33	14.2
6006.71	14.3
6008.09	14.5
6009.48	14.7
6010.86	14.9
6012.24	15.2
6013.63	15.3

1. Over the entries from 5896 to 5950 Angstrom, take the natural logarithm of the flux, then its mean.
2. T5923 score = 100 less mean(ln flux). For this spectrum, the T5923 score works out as 97.3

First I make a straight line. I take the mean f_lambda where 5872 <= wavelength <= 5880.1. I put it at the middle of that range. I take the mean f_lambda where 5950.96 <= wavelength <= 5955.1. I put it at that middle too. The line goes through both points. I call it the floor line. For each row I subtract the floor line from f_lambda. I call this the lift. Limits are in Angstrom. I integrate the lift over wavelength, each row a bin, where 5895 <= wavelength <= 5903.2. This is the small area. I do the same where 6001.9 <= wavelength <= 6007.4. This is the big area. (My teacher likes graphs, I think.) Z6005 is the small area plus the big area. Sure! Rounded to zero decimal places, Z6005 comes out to -15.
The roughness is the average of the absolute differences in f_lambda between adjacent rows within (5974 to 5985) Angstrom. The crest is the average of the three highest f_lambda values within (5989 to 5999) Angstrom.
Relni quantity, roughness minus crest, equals -15.8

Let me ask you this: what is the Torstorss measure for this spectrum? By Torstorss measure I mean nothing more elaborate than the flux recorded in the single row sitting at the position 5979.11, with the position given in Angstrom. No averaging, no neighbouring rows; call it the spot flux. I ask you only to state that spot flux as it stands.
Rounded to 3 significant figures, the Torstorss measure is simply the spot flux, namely 16.3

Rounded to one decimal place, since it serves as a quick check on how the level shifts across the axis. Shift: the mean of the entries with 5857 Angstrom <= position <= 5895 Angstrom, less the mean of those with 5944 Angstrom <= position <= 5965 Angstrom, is -1.7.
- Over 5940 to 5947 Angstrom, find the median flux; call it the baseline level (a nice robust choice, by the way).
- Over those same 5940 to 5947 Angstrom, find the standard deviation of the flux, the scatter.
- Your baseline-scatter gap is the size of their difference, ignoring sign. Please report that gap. 13.9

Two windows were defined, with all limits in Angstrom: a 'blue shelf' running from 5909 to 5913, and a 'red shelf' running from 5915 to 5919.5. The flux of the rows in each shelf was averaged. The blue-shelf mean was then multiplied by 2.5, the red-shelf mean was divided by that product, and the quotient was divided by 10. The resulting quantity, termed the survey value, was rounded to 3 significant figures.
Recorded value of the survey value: 0.0396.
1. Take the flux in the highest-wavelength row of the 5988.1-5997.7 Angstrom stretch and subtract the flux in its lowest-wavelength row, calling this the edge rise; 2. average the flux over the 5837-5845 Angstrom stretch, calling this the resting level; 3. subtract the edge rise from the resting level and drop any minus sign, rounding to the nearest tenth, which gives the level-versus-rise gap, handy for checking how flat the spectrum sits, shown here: 11.8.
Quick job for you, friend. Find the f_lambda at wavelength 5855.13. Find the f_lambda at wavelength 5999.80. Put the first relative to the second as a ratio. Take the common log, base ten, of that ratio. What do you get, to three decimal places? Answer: -0.030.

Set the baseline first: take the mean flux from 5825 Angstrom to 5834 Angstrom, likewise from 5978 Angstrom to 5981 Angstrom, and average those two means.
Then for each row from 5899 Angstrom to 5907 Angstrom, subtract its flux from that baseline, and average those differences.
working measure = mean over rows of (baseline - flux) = -1.2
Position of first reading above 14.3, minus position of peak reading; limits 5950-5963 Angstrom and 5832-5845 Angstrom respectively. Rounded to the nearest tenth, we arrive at 114.0 Angstrom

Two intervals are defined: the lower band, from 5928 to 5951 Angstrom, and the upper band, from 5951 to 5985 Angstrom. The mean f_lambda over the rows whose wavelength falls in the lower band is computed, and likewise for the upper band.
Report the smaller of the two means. 13.9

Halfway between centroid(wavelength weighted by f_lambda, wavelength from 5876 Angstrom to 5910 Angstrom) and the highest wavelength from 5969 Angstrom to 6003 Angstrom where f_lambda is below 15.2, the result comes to 5947.9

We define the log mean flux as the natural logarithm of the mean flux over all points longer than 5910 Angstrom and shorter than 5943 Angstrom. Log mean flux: 2.66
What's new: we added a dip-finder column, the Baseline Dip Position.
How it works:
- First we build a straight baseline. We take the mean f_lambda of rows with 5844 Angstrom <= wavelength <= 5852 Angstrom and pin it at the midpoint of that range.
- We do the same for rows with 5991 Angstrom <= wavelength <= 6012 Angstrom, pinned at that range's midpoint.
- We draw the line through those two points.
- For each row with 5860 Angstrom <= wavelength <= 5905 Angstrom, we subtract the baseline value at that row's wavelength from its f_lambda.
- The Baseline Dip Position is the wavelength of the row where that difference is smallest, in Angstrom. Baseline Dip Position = 5871.33 Angstrom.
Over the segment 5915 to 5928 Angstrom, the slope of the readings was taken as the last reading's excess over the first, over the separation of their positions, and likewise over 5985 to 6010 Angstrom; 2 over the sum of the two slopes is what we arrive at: -26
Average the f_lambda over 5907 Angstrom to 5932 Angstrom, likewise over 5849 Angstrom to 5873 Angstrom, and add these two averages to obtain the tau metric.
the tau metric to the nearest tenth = 28.3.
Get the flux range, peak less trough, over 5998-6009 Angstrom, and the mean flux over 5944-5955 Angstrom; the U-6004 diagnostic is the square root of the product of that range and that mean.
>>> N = 4.27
